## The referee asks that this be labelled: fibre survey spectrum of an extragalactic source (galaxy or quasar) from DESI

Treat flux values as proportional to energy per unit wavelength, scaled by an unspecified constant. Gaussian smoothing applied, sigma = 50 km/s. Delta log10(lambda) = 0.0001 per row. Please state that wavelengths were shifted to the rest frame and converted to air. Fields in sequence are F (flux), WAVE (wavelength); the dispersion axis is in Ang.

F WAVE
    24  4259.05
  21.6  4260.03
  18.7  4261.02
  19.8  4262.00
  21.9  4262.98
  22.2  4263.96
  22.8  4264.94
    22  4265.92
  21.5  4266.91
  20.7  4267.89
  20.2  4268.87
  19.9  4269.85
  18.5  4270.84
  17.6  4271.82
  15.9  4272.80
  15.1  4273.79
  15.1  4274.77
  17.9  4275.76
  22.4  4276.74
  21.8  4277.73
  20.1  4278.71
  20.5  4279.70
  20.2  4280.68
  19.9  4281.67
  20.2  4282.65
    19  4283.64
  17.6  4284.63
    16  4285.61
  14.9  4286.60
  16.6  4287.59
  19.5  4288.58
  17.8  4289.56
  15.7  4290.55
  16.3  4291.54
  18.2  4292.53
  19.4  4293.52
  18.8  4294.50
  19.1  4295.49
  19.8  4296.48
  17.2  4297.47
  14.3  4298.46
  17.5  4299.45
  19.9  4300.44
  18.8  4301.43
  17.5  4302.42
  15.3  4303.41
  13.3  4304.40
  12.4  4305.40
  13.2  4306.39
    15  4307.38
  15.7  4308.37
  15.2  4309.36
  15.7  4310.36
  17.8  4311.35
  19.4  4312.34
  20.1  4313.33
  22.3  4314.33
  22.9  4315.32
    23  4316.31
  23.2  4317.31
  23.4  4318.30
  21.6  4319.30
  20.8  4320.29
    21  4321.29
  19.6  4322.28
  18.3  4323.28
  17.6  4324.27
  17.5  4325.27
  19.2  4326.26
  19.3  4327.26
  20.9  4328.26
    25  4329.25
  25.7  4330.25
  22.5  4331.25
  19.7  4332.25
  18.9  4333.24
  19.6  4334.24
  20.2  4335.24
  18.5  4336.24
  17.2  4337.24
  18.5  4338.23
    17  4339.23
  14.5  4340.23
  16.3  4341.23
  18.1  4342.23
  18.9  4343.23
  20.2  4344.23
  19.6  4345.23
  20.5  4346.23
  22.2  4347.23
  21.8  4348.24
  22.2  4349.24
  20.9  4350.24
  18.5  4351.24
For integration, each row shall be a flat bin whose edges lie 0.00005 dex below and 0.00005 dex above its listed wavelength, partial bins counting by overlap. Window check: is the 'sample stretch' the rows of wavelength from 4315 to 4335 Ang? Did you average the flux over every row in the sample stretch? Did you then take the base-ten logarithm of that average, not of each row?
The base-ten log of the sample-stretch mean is 1.32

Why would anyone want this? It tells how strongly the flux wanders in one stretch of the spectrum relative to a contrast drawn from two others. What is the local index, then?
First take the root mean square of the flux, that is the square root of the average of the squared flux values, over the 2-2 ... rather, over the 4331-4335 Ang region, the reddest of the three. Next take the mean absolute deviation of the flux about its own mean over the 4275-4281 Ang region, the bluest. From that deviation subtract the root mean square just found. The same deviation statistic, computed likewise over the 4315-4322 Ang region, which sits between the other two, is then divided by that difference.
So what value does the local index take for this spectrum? -0.051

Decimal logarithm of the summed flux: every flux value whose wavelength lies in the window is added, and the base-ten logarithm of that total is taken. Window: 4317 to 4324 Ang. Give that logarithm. 2.17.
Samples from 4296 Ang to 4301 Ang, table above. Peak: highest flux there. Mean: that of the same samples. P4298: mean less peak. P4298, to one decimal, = -2.2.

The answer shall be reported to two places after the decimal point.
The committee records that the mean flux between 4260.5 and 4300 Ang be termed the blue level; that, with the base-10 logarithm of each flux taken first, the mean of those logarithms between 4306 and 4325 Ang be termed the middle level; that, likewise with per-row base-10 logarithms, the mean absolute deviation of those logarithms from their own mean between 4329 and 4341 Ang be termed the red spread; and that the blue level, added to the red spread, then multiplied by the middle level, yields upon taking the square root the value 4.91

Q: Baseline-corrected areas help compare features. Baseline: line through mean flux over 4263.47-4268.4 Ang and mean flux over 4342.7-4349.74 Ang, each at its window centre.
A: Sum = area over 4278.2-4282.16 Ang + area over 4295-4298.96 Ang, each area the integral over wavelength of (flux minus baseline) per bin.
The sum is -21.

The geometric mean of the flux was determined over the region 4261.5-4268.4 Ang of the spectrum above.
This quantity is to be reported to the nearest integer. 22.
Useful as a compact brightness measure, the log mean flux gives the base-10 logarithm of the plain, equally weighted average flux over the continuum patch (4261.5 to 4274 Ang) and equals 1.30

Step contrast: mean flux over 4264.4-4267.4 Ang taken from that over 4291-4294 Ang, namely -4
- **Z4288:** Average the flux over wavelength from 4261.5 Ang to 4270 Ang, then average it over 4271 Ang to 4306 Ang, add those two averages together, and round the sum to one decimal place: 39.0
